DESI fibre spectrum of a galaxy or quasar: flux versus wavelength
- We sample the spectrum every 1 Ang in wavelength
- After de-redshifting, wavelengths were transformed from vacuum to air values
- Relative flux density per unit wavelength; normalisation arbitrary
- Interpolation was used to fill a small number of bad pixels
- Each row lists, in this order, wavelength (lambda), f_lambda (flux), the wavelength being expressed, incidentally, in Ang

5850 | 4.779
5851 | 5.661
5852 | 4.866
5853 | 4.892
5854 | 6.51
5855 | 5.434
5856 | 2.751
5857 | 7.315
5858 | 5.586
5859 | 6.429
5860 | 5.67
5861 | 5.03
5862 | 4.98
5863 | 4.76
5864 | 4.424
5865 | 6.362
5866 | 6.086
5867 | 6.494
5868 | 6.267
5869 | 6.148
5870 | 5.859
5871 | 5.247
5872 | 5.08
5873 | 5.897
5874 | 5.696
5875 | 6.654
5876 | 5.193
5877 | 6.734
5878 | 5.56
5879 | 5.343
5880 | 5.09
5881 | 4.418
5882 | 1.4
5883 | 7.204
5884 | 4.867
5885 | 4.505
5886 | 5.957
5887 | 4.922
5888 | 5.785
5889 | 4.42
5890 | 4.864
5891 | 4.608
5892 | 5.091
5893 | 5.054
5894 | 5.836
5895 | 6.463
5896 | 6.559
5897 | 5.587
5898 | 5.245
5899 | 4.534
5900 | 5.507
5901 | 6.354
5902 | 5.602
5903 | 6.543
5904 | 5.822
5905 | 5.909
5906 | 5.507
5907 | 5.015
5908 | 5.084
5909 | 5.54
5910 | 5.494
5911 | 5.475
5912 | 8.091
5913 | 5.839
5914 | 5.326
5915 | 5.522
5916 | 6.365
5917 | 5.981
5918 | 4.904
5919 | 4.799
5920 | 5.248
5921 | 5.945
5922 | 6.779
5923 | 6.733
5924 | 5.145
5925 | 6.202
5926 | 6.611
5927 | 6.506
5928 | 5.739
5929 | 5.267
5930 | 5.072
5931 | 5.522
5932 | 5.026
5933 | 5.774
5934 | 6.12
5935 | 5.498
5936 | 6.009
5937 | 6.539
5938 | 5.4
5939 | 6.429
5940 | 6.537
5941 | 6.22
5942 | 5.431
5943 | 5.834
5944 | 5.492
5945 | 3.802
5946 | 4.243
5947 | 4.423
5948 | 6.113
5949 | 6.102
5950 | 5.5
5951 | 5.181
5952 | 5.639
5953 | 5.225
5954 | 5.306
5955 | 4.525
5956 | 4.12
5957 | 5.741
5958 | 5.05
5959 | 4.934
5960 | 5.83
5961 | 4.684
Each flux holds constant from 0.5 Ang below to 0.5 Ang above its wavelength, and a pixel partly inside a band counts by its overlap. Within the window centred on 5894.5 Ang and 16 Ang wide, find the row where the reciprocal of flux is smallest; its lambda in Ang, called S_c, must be 5896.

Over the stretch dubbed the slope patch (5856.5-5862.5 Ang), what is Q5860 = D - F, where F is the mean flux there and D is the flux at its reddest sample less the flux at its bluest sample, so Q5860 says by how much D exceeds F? -8.2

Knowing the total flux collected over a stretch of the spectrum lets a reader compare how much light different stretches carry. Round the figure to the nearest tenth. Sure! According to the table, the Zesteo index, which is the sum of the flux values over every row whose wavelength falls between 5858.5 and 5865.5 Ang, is 37.7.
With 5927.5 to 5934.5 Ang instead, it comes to 38.5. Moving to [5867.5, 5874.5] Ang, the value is 40.2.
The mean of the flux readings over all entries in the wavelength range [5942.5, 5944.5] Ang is 5.66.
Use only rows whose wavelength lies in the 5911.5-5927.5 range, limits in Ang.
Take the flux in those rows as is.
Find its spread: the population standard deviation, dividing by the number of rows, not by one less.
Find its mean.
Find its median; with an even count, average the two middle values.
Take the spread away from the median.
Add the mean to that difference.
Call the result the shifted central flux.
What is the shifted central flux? 11.1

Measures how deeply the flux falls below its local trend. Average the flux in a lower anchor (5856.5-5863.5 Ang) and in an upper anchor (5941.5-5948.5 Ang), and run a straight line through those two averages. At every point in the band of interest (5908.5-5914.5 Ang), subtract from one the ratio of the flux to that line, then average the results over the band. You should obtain -0.13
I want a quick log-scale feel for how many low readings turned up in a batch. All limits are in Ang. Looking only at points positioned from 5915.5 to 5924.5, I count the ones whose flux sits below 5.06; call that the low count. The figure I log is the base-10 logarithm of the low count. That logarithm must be 0.3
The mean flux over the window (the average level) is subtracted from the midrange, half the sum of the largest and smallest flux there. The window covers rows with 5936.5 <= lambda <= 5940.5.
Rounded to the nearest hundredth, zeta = -0.26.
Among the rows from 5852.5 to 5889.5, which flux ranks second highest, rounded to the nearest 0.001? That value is 7.204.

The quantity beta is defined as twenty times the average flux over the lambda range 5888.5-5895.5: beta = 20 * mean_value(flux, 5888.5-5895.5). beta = 104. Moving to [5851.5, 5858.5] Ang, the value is 107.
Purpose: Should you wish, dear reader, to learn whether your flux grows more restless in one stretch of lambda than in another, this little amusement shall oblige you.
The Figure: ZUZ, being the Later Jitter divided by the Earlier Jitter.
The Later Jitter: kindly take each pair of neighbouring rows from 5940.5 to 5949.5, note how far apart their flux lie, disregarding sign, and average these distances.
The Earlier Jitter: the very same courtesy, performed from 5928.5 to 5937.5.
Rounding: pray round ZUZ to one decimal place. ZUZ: 1.4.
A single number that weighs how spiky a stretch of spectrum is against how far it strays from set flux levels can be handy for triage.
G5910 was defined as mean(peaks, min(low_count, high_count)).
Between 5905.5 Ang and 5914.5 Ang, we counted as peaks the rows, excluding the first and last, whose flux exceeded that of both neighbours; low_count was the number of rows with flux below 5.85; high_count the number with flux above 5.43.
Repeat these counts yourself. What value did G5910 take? 4.0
